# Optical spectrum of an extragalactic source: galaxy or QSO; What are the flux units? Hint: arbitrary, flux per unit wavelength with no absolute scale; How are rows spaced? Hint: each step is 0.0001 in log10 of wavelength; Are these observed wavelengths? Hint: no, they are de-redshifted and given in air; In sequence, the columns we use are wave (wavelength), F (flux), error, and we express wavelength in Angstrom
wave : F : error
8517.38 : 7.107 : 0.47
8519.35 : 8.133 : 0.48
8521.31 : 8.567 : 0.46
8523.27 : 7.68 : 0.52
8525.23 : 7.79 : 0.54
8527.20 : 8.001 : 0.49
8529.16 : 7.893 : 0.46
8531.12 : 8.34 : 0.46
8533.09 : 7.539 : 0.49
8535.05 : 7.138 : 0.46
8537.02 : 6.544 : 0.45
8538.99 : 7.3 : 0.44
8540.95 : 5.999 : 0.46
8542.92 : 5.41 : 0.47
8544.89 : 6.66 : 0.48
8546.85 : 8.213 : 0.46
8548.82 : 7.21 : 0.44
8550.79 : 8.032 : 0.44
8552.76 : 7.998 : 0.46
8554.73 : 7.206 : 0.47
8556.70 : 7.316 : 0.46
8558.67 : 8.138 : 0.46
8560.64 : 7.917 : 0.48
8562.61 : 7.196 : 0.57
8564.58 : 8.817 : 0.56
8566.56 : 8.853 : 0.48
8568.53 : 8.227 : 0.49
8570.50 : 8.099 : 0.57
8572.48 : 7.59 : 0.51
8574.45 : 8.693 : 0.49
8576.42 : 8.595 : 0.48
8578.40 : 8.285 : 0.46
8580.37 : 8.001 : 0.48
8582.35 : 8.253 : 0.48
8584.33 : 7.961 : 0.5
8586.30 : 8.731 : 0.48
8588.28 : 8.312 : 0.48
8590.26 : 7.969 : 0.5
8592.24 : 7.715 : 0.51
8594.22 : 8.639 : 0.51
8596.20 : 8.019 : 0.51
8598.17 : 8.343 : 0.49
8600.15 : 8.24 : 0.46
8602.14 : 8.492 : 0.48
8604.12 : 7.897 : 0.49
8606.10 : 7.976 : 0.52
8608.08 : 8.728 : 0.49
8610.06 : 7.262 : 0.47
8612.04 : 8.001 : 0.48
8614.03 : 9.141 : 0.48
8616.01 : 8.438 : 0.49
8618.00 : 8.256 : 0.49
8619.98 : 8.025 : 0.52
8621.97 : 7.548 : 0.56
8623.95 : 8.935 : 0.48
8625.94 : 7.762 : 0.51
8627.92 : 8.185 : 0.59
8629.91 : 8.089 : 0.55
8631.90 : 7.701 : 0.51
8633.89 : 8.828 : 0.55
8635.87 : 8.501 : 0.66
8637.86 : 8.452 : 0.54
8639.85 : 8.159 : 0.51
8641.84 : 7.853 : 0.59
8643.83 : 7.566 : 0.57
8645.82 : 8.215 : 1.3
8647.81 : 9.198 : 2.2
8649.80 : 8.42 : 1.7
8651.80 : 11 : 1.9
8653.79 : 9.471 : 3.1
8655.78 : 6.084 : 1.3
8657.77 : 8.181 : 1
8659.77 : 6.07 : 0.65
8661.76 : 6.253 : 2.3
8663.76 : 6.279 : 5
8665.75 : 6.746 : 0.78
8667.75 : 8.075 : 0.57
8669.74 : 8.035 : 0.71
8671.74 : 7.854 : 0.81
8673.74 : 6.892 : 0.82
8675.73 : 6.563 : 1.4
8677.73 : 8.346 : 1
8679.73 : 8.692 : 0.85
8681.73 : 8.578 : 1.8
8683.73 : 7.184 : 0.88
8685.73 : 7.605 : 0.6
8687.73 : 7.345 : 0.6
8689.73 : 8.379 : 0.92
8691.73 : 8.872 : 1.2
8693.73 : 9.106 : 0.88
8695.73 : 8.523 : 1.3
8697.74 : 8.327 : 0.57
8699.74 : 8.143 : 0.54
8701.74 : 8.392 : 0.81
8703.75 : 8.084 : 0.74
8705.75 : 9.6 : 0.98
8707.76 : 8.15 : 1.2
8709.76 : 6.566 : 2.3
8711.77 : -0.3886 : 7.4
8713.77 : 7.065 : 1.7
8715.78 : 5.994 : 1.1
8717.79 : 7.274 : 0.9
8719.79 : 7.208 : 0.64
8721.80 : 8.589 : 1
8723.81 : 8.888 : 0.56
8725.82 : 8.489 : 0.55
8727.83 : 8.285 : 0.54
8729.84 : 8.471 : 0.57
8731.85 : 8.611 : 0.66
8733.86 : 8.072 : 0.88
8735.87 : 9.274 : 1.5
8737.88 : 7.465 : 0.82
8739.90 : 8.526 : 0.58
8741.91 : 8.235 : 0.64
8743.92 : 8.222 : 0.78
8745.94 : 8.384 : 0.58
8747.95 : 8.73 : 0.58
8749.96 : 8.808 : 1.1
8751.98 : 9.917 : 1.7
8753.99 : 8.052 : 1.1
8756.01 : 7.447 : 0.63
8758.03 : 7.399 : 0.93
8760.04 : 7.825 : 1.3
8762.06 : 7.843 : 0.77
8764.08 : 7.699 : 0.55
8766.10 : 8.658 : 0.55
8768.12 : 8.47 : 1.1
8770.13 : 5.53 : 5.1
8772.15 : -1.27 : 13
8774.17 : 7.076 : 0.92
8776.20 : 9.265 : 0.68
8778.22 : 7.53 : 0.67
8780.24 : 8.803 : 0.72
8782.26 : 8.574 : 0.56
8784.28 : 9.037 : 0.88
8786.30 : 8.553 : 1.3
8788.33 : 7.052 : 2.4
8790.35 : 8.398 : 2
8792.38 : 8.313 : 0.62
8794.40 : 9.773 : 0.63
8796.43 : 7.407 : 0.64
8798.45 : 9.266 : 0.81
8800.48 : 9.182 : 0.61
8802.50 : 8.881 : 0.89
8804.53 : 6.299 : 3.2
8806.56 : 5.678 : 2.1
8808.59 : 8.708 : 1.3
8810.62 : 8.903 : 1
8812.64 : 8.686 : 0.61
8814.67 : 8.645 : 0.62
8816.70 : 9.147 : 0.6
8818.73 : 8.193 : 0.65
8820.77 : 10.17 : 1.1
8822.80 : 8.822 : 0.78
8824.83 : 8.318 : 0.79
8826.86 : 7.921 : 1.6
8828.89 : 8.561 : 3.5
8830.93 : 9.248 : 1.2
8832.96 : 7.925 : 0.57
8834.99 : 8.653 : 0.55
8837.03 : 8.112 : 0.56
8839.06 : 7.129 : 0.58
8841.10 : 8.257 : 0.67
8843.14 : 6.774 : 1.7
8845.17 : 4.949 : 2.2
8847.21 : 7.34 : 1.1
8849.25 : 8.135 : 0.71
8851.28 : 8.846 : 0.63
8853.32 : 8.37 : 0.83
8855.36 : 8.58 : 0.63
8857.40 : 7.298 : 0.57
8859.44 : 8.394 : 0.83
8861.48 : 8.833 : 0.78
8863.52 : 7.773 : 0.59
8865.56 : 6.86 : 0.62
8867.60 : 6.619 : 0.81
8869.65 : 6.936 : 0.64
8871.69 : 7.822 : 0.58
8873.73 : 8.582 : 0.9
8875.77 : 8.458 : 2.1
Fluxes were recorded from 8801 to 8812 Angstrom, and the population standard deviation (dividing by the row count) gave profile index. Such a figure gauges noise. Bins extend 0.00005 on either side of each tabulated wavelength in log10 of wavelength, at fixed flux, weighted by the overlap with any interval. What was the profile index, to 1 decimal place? 1.4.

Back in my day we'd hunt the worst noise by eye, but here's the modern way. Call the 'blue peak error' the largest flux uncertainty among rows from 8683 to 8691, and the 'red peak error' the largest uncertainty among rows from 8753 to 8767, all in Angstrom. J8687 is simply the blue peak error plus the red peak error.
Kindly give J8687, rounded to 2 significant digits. 2.2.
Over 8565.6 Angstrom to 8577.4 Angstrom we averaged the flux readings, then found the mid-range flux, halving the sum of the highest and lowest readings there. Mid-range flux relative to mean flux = 0.985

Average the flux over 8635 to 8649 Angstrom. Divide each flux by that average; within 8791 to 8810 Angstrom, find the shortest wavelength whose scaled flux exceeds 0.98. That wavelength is 8792.38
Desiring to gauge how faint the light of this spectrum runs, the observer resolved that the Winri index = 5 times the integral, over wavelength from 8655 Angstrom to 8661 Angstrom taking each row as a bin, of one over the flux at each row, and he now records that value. 4.5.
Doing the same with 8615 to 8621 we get 3.6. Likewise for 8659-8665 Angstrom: 4.8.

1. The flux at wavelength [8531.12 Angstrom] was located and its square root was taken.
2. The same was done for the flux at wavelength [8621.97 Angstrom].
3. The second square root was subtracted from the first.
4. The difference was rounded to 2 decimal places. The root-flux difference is 0.14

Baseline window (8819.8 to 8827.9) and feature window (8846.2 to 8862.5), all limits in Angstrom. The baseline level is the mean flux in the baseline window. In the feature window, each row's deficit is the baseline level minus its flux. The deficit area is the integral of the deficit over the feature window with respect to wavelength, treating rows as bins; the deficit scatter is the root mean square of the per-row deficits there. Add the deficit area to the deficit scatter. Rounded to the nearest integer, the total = 10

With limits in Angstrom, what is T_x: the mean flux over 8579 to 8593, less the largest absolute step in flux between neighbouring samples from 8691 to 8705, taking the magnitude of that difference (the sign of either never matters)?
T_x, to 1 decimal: 7.6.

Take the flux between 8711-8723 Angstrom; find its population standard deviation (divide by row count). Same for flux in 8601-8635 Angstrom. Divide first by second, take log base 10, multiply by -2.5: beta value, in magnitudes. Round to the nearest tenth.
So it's -1.9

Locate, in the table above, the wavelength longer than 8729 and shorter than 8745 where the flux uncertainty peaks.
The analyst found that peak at 8735.87 Angstrom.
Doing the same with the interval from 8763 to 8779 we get 8772.15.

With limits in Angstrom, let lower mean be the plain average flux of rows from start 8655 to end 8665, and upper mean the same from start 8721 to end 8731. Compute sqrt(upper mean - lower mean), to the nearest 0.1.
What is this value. 1.4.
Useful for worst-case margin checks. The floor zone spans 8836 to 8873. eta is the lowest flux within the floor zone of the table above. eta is 4.949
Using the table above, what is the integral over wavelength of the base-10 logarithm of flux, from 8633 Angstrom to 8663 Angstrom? 27.1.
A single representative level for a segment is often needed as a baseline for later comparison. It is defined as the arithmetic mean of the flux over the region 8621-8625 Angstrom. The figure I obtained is 8.2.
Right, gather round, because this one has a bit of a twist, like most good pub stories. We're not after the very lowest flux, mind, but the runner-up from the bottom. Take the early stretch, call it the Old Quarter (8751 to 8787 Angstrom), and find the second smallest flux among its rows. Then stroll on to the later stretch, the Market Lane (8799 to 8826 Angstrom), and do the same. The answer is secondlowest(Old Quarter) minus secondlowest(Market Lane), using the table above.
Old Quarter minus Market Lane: -0.77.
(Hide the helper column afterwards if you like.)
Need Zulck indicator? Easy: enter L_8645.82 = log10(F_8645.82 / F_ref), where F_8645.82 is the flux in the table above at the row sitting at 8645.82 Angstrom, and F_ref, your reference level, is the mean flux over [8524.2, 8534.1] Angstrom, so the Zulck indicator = 0.016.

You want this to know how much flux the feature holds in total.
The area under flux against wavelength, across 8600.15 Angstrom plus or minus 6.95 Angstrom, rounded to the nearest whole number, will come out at 114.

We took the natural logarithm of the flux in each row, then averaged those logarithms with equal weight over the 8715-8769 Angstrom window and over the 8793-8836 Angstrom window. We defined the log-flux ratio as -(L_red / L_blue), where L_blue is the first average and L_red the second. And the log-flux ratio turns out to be -1.02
